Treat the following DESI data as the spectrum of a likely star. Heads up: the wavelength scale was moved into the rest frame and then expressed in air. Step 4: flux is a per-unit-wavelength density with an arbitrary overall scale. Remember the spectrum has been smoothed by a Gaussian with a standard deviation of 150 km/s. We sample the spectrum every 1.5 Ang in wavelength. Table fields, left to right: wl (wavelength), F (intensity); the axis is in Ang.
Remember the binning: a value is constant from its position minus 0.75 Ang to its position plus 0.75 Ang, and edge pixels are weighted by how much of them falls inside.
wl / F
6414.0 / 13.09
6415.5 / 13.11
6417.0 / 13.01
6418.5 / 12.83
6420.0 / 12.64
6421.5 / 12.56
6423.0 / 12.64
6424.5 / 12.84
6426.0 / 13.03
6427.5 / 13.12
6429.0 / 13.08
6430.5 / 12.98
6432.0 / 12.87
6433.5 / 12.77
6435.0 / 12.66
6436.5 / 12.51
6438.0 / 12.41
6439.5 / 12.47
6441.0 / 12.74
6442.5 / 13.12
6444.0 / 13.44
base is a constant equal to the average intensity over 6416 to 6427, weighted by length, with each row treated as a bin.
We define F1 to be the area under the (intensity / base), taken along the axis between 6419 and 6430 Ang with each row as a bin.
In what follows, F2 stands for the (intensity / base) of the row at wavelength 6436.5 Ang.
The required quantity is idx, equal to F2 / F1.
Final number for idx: 0.09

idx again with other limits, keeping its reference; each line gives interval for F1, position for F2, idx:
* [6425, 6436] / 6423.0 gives 0.09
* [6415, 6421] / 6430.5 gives 0.17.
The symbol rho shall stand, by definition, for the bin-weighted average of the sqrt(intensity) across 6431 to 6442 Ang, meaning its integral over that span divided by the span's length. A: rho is 3.56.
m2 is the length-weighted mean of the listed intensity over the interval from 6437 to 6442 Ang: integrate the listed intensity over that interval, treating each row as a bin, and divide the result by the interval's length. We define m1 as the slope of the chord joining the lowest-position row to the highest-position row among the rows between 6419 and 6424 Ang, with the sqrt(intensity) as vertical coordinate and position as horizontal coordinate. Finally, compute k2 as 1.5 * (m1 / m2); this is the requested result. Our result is 0.0000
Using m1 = 0.000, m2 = 12.6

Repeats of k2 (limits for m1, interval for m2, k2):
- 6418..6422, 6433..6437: -0.0015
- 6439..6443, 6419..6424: 0.0036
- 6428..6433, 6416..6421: -0.0011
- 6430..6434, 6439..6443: -0.0011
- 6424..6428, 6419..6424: 0.0015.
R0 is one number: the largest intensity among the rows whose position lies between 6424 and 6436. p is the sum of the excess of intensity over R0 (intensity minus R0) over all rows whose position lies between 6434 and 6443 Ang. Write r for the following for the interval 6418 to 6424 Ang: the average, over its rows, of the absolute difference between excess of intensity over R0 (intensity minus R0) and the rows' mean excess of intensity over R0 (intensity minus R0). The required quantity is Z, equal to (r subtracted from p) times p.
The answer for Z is 8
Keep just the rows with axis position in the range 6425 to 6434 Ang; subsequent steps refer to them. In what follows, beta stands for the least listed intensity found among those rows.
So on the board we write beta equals 12.77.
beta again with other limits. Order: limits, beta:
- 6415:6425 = 12.56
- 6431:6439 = 12.41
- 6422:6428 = 12.64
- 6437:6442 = 12.41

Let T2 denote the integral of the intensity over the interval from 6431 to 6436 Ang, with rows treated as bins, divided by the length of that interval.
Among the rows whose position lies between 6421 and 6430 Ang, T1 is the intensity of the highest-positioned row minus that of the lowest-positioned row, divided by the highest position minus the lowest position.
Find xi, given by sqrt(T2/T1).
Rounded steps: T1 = 0.069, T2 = 12.76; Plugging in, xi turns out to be 13.6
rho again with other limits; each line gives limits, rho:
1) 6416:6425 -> 3.57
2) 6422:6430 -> 3.60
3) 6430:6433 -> 3.59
